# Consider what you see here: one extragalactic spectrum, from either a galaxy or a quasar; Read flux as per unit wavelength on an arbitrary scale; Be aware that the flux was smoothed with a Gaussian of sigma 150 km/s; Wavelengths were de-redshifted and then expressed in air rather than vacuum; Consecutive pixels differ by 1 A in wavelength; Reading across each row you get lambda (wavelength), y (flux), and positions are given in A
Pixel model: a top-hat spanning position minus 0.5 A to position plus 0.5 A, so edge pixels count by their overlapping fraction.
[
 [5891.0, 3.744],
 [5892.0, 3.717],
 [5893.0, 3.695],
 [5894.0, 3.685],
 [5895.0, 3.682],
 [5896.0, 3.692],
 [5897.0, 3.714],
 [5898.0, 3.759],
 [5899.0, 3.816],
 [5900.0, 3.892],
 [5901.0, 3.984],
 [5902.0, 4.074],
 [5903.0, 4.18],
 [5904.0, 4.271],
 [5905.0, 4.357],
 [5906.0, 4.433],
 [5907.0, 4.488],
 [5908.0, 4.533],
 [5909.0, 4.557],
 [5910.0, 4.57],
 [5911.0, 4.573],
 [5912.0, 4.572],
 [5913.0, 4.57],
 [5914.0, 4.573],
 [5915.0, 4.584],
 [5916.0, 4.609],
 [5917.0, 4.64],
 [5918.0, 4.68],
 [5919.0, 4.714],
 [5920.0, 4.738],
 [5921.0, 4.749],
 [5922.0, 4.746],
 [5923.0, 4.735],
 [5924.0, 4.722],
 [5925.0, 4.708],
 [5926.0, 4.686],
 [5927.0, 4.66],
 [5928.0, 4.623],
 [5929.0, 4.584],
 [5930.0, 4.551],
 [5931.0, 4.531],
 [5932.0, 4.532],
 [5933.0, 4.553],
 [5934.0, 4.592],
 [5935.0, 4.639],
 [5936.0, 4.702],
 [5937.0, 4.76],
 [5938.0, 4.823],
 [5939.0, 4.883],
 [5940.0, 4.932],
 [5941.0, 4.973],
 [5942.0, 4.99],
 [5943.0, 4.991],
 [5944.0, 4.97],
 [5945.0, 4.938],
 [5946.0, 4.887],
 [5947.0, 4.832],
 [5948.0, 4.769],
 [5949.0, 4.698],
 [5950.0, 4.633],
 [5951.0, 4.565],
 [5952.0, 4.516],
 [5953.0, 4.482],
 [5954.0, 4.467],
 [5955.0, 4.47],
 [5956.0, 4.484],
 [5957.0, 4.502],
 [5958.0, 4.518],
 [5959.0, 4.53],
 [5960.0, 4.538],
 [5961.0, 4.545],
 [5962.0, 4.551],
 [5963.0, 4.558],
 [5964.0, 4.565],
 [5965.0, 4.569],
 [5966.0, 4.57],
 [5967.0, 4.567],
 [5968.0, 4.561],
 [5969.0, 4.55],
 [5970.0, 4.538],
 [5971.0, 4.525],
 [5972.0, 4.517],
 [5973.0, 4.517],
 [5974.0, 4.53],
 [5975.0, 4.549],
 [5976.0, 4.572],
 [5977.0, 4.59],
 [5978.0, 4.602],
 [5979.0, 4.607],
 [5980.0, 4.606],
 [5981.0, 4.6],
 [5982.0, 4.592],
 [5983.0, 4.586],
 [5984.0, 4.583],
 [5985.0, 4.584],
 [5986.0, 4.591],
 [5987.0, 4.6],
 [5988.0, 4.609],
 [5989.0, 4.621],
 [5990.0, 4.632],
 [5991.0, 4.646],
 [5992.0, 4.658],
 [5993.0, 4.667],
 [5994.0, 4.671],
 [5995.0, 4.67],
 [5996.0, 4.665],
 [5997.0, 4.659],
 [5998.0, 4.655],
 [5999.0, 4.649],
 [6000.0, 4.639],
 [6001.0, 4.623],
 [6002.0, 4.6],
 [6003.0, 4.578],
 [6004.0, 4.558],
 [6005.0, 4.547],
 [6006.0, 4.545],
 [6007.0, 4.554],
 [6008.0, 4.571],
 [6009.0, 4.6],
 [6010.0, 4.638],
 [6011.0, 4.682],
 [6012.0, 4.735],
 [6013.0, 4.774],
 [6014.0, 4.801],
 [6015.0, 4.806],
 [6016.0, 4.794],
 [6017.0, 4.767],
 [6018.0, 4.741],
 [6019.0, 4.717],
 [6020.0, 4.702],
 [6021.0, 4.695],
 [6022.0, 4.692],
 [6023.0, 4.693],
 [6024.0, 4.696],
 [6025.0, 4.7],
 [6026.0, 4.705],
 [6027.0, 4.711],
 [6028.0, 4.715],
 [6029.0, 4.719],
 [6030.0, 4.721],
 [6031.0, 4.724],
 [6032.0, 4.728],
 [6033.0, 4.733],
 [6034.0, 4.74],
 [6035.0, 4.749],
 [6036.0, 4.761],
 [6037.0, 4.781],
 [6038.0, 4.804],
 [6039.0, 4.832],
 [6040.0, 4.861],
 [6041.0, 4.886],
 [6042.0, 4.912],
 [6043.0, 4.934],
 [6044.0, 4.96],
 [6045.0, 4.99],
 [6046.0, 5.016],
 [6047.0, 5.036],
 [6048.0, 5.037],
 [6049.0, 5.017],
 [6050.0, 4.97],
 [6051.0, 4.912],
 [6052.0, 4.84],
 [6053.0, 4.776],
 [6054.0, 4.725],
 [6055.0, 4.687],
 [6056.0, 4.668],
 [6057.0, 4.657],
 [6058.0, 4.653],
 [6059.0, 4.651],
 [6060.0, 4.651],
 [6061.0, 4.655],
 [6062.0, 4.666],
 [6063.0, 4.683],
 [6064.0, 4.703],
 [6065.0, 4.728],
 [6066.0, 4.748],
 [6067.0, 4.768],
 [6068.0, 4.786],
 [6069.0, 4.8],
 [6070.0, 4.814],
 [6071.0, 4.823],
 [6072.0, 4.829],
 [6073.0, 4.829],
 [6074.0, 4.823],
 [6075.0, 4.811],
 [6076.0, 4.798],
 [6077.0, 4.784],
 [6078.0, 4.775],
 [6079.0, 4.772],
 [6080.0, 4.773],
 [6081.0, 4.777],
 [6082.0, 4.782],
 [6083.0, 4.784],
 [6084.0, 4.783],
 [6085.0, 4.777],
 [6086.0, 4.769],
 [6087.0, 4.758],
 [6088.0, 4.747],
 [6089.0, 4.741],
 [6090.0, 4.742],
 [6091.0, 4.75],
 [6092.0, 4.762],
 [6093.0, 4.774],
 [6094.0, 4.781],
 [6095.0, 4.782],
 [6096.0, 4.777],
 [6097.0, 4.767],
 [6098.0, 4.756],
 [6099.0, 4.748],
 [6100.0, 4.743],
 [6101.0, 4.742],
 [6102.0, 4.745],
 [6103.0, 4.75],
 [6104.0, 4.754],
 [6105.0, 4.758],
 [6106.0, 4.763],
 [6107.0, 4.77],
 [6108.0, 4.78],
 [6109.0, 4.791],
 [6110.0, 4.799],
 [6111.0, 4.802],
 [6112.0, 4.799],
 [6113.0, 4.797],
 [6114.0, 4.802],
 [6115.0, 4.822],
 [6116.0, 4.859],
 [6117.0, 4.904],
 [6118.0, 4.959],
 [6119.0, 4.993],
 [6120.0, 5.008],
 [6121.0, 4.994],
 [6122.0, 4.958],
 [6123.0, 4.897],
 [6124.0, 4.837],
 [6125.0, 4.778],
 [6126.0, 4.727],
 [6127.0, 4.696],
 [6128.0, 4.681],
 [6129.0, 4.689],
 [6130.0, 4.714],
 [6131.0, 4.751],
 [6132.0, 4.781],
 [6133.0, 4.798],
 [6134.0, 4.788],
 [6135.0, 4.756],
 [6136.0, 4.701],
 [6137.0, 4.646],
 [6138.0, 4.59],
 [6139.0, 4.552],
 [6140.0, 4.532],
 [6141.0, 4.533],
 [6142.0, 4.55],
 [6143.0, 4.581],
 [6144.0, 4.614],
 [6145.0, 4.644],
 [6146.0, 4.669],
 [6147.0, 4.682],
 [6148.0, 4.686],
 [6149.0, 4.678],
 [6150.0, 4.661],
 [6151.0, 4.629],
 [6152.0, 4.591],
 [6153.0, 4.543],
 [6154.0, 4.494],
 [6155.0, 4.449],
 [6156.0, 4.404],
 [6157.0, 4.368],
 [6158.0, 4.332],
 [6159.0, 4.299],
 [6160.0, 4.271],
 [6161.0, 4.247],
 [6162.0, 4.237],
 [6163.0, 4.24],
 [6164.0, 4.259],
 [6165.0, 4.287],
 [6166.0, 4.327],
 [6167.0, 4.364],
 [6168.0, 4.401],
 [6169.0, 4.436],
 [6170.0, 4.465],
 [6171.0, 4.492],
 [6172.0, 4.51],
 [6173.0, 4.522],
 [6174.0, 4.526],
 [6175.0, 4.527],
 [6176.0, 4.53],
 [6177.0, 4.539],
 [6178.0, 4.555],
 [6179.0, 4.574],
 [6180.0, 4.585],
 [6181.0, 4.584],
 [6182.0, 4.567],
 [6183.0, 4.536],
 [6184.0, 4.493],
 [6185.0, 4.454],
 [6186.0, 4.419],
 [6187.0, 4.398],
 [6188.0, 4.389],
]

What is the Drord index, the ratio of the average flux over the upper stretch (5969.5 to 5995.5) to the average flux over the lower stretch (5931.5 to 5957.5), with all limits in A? 0.97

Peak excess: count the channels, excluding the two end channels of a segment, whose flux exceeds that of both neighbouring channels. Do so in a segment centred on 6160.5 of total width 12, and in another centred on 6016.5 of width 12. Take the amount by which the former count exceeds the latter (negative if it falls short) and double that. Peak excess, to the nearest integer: -2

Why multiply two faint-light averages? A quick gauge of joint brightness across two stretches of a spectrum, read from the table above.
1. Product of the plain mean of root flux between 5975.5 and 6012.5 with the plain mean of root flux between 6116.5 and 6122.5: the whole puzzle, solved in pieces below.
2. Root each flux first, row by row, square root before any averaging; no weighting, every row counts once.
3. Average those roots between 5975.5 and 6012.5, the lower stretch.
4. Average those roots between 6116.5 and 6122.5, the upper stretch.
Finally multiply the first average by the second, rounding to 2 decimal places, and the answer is 4.79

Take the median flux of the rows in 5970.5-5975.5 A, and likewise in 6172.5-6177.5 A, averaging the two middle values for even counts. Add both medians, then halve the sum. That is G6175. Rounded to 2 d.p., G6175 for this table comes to 4.53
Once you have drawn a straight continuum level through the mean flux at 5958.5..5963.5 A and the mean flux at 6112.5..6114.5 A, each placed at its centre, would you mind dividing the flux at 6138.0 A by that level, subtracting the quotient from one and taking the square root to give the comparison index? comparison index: 0.23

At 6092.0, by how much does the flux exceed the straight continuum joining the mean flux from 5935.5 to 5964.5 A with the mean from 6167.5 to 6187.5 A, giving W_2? 0.19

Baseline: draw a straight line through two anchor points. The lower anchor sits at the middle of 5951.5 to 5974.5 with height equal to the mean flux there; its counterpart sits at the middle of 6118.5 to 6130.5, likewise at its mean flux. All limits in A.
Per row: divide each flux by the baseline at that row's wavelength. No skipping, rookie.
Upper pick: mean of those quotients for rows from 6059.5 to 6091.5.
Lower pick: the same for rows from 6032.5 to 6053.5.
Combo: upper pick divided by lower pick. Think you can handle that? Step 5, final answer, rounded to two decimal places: 0.96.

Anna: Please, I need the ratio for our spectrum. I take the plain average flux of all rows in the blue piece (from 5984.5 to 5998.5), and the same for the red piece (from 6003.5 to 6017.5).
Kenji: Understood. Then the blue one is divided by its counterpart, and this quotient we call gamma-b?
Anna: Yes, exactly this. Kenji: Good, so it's 0.993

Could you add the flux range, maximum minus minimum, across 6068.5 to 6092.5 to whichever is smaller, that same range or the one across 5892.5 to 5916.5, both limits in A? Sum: 0.18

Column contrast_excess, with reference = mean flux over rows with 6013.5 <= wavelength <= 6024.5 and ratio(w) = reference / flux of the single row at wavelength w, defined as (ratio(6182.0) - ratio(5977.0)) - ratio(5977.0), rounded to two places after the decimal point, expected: -1.03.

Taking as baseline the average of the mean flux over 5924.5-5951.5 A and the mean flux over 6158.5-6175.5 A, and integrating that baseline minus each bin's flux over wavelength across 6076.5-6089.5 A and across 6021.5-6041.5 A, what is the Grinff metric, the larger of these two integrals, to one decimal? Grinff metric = -2.8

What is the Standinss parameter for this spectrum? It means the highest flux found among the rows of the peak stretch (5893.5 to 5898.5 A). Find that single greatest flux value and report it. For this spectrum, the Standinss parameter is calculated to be 3.759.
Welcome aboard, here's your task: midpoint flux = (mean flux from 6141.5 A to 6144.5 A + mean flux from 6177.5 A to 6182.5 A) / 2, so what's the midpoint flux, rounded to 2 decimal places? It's 4.58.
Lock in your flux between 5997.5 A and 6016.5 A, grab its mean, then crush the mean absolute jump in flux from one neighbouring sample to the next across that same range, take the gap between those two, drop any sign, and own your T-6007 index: 4.63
